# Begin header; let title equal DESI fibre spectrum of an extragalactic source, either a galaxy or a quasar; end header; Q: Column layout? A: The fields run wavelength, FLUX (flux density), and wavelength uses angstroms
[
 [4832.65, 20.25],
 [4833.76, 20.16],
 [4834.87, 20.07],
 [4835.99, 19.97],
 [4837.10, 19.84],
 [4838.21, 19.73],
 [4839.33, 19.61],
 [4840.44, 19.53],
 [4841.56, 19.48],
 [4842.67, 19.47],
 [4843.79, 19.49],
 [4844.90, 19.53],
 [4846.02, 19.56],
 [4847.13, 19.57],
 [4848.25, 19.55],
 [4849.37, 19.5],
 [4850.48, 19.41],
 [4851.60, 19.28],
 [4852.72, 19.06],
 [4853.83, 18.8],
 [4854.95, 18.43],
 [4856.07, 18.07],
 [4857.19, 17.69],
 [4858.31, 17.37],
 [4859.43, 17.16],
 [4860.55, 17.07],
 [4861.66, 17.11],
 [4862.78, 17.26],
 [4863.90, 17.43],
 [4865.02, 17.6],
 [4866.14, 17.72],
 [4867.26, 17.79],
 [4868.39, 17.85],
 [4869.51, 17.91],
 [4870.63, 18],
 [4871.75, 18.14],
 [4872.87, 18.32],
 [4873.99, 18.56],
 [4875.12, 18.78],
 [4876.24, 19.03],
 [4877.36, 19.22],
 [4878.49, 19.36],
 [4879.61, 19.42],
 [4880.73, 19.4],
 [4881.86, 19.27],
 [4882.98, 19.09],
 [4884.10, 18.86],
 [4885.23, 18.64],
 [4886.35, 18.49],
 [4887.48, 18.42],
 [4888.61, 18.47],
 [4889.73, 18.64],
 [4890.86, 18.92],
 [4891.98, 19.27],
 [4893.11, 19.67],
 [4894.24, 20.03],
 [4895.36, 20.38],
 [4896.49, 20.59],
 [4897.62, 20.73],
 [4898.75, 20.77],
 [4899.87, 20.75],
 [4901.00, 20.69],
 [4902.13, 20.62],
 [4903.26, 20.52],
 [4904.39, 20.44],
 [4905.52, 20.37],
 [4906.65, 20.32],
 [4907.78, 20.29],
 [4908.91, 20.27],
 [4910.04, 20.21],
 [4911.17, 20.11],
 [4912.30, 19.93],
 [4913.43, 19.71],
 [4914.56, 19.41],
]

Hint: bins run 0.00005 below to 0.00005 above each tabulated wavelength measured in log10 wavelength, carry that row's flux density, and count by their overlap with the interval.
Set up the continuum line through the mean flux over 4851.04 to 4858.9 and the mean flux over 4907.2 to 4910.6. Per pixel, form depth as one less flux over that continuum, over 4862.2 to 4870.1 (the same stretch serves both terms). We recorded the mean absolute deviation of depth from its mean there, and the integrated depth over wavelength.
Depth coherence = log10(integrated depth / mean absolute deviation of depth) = 1.84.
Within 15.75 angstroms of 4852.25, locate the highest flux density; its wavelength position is 4837.10 angstroms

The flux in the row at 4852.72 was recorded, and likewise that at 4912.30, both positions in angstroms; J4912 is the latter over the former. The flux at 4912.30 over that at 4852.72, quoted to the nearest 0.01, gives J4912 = 1.05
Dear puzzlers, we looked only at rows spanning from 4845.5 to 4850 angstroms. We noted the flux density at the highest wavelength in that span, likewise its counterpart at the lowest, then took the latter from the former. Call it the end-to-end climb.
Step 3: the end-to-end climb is -0.1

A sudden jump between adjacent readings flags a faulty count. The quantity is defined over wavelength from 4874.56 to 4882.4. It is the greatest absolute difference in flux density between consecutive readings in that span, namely 0.25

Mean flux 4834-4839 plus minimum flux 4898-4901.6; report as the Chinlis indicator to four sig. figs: 40.59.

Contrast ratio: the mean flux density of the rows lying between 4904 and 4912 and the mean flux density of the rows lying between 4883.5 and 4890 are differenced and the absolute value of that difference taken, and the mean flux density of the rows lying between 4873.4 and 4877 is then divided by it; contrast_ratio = 11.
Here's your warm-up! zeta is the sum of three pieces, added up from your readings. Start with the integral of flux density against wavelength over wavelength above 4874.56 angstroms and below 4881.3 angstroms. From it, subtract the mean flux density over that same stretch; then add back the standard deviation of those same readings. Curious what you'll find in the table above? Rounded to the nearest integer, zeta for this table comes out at 110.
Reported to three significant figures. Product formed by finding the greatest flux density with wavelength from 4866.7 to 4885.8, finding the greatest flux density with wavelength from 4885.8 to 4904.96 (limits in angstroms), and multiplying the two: 403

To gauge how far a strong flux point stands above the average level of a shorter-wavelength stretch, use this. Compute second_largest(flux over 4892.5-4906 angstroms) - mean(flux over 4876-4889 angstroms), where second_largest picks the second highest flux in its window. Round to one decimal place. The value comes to 1.8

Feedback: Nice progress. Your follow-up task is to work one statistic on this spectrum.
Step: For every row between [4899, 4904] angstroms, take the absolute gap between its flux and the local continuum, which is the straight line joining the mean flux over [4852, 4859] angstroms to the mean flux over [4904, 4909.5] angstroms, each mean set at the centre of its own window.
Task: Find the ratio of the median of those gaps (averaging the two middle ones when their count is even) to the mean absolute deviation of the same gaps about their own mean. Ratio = 4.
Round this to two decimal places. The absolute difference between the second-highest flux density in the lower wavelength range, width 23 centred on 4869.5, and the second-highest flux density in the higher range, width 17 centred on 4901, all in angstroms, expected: 1.35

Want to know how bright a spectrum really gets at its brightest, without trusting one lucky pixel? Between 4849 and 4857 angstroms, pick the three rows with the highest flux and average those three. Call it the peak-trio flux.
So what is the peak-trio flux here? 19.4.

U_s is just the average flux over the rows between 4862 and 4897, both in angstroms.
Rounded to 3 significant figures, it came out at 18.7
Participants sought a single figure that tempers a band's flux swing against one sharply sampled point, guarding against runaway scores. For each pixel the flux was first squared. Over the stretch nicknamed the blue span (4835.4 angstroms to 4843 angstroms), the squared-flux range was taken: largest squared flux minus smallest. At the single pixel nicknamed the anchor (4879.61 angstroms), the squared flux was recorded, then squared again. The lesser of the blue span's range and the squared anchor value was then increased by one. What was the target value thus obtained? 21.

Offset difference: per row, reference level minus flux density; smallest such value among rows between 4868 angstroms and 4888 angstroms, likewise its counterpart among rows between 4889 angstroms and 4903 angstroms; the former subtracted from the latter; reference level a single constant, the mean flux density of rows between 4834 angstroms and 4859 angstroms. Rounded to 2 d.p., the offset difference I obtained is -1.35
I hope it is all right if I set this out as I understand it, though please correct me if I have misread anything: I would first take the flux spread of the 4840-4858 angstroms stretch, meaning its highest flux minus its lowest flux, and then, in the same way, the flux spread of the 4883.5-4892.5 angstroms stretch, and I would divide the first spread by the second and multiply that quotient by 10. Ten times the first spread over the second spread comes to 22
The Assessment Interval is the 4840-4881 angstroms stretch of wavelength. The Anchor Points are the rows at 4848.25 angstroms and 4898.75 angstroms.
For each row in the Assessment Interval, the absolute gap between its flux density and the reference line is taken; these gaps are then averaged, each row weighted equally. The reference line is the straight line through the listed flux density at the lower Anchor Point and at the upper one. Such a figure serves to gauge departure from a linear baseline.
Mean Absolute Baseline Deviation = 1.3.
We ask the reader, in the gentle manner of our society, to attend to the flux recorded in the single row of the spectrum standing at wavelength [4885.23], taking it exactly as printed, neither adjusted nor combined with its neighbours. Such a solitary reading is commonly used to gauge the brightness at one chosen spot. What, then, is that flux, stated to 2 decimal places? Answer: 18.64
